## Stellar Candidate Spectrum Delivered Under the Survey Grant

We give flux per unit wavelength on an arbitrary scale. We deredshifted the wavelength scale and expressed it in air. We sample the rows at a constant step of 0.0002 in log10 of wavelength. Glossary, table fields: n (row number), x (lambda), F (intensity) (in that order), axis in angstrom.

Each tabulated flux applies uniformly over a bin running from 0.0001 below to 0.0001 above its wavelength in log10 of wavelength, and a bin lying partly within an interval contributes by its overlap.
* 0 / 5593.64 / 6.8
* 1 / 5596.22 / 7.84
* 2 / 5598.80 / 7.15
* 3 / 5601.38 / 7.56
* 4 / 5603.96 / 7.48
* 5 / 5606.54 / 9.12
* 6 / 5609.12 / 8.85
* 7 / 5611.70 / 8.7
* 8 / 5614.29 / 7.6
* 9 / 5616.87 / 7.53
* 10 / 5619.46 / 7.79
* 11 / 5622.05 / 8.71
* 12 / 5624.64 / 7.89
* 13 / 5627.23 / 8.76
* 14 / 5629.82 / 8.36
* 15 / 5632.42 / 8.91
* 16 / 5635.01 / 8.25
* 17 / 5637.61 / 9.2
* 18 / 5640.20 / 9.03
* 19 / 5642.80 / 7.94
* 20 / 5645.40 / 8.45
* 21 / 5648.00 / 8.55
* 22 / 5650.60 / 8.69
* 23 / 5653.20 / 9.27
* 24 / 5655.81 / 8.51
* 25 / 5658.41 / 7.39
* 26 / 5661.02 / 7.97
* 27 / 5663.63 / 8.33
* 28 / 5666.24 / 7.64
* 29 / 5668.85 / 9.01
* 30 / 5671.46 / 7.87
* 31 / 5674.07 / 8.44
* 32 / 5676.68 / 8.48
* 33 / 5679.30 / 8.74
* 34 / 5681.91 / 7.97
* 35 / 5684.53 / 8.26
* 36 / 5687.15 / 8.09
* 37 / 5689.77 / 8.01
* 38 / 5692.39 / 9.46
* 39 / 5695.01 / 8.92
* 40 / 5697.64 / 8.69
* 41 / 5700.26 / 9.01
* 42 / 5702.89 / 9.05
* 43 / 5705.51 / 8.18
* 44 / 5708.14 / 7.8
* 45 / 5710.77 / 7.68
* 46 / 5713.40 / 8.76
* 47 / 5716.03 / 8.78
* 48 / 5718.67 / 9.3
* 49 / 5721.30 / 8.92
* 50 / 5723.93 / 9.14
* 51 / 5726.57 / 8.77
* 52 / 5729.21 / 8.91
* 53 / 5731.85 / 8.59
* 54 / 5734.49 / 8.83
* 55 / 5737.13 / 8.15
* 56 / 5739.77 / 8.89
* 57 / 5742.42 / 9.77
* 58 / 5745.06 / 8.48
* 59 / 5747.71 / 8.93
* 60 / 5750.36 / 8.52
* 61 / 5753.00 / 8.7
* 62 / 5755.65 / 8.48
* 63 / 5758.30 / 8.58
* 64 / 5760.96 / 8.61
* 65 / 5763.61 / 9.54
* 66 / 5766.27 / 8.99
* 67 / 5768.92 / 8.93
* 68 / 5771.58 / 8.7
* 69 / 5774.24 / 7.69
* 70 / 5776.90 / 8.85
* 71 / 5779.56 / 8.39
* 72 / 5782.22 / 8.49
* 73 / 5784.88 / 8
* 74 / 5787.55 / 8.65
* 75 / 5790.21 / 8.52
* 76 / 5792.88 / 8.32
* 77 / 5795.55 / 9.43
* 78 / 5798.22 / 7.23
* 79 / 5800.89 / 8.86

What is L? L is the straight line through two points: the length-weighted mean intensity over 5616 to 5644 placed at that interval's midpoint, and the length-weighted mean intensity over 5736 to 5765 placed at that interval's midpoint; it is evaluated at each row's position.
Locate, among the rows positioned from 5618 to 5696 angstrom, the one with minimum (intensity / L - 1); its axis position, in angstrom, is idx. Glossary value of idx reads 5658.41 angstrom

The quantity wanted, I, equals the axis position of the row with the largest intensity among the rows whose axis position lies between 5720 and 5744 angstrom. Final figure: 5742.42 angstrom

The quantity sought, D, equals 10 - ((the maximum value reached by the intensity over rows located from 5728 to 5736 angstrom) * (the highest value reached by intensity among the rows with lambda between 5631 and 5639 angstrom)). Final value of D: -72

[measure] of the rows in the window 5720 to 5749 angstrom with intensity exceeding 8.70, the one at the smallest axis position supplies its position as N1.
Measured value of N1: 5721.30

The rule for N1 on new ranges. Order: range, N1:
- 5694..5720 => 5695.01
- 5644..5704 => 5653.20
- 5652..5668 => 5653.20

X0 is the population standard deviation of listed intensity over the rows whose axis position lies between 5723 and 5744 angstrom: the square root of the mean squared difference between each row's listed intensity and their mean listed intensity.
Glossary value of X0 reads 0.43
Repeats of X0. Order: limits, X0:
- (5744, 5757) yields 0.17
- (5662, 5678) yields 0.44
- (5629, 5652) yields 0.38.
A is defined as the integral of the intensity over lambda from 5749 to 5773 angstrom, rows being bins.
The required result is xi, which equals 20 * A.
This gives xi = 4214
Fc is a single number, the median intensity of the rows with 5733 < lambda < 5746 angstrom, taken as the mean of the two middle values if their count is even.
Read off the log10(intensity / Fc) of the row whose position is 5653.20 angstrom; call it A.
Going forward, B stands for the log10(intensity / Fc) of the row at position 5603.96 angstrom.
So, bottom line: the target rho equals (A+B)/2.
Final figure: -0.025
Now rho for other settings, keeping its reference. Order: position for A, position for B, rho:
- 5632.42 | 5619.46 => -0.025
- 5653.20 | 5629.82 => -0.001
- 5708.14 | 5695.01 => -0.025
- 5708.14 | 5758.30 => -0.033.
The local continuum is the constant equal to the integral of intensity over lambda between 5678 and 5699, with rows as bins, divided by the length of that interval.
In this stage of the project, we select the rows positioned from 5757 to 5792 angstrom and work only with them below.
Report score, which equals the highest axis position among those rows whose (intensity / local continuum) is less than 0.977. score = 5784.88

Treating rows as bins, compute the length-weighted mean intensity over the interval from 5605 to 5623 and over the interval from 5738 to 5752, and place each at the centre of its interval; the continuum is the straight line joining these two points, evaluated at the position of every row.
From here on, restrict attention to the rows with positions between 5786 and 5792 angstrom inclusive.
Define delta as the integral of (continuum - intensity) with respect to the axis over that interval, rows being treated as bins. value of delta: 3.2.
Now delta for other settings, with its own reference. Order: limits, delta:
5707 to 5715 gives 5.0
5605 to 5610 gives -3.2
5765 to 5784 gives 8.7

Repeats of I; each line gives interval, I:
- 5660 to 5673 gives 5668.85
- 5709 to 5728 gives 5718.67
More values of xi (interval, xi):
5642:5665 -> 3841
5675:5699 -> 4087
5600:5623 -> 3743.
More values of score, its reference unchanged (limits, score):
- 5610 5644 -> 5642.80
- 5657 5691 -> 5689.77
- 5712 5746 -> 5737.13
